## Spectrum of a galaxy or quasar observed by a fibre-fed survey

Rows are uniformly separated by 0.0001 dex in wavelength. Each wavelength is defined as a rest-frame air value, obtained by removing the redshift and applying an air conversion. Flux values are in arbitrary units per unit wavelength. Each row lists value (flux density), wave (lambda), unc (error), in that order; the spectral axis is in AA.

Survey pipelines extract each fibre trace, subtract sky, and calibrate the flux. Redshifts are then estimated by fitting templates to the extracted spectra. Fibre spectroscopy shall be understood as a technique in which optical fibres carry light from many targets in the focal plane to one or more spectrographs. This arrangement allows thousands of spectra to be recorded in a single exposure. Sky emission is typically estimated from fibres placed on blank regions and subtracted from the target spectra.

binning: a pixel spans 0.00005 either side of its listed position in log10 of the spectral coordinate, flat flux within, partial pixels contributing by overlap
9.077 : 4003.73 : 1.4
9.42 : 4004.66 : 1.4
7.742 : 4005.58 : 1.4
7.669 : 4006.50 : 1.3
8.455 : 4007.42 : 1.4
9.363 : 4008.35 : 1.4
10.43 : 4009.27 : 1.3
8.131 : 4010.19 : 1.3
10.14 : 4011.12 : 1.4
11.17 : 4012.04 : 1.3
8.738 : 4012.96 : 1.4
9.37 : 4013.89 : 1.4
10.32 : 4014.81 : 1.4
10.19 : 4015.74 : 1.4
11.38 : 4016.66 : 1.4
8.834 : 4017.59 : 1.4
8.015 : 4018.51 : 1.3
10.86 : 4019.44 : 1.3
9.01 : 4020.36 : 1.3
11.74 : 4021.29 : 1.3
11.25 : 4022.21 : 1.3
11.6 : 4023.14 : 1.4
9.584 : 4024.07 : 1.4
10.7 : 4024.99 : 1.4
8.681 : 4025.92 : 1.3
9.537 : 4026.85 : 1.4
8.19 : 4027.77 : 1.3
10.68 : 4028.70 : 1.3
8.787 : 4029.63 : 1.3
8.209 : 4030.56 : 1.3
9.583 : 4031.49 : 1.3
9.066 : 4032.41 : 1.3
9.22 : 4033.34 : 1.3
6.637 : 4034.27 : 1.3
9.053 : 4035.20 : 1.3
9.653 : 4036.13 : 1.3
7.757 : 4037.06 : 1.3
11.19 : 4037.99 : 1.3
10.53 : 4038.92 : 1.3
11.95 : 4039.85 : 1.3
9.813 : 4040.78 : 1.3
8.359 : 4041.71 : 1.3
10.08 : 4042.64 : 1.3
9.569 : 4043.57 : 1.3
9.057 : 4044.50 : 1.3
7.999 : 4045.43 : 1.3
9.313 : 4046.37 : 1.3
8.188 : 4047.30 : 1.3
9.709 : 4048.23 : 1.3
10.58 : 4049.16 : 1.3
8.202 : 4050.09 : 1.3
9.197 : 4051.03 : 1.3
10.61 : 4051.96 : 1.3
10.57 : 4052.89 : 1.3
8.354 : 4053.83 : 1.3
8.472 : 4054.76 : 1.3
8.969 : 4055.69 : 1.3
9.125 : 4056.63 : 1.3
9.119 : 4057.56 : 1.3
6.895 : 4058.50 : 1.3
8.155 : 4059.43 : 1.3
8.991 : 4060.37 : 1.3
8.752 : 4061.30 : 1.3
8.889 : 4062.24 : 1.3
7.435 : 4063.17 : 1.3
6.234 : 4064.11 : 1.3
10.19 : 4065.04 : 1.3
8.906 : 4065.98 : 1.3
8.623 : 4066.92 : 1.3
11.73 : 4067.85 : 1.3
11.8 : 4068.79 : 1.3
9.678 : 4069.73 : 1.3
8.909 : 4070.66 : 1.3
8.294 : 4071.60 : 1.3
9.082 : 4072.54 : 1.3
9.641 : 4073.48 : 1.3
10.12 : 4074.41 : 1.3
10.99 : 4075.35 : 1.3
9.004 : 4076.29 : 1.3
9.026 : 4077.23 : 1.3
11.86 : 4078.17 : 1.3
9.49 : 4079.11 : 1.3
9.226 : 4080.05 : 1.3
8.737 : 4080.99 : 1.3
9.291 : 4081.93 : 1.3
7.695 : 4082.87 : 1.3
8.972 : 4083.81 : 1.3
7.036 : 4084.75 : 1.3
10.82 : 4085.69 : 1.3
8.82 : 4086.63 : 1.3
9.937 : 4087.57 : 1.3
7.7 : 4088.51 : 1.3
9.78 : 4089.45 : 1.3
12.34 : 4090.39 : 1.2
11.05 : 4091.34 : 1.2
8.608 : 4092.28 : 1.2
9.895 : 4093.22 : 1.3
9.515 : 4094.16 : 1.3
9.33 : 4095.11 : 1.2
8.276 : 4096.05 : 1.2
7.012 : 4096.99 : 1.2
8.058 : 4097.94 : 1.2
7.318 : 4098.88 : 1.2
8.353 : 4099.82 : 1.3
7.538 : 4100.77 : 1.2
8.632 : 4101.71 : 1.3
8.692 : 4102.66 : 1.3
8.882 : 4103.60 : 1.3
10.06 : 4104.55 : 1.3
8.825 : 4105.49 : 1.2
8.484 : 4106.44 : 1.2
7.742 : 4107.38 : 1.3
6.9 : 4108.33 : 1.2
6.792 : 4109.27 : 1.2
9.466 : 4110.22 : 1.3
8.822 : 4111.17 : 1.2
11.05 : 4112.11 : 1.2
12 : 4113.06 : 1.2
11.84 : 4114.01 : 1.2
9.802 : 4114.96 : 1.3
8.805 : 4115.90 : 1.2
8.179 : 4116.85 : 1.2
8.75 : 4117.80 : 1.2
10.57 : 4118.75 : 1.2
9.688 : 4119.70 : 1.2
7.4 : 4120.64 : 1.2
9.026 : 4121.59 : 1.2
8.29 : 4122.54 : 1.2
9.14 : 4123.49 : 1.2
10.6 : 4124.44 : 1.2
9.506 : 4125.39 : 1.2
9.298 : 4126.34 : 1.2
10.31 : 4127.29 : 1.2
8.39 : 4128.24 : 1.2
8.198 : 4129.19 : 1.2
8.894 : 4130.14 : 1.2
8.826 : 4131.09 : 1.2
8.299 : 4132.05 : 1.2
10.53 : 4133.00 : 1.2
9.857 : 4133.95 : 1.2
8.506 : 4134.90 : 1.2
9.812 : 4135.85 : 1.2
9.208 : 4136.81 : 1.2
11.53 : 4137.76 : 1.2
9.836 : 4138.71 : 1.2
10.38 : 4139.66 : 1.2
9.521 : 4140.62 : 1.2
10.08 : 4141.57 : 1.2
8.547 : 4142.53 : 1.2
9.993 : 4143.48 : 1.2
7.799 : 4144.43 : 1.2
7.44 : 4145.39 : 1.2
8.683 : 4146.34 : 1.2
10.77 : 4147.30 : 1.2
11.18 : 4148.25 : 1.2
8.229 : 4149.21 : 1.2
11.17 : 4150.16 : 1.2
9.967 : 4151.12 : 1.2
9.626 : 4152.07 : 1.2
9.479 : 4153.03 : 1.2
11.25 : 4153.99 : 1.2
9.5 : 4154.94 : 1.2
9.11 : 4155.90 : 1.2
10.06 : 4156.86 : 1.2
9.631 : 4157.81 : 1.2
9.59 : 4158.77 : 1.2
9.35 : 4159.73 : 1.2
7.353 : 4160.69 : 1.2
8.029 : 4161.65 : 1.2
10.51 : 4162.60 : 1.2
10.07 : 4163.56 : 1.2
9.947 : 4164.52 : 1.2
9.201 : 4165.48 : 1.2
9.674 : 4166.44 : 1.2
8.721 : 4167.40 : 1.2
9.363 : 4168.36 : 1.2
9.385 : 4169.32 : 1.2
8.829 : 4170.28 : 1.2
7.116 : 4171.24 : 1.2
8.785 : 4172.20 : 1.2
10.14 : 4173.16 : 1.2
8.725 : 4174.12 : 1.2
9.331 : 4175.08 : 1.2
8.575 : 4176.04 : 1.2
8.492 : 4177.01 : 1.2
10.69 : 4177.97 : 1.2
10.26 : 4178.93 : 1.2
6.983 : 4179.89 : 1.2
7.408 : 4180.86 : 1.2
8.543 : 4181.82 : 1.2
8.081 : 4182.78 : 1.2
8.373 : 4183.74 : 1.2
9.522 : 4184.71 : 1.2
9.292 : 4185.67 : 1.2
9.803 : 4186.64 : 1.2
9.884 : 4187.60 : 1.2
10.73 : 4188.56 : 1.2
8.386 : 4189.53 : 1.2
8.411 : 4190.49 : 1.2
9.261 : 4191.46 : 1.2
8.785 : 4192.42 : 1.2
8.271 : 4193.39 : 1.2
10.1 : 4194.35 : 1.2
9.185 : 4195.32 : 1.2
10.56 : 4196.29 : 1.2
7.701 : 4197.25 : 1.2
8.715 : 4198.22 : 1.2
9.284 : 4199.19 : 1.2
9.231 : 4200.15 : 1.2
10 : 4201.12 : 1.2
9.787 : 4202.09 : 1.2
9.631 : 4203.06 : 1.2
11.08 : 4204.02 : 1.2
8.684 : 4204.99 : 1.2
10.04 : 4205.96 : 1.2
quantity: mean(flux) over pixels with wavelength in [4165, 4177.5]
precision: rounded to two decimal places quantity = 8.95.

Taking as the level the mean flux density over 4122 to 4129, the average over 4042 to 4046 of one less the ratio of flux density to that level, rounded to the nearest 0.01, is 0.02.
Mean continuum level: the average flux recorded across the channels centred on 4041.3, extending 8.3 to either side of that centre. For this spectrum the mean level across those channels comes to 9.4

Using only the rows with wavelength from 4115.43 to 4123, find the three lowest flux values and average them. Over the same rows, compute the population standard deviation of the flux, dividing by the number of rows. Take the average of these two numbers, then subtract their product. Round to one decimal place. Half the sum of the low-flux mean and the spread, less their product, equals -2.8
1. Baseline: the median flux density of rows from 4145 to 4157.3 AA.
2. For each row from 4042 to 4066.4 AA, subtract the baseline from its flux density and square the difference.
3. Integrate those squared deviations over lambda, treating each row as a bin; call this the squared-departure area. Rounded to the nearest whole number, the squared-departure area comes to 40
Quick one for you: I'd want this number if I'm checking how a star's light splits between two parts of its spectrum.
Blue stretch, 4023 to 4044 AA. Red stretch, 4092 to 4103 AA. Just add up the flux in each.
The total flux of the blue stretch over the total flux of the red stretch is 2.2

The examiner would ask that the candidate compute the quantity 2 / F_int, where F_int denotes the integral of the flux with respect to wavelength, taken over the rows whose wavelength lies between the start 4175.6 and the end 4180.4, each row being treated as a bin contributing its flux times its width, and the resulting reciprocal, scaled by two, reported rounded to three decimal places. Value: 0.046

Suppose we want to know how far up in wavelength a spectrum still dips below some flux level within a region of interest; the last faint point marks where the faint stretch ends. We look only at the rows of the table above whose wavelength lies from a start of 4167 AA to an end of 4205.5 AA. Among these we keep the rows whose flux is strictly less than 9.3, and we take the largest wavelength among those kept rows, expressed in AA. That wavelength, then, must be 4204.99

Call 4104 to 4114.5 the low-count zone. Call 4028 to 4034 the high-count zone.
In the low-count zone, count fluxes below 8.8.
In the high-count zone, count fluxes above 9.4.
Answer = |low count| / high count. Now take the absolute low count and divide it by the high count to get 2.00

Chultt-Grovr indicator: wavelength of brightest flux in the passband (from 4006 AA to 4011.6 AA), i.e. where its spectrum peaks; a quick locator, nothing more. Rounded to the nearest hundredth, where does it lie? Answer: 4009.27 AA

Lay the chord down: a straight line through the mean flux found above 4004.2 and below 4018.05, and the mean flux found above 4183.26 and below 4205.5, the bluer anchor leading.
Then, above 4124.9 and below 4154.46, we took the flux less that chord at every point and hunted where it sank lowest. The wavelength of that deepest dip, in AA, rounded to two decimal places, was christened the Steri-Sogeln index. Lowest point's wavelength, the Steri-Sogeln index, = 4145.39 AA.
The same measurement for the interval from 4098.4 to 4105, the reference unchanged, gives 4098.88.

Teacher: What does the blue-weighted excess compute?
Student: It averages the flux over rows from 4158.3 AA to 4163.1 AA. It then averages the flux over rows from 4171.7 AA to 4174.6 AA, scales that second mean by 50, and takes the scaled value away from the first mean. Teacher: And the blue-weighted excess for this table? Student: -452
